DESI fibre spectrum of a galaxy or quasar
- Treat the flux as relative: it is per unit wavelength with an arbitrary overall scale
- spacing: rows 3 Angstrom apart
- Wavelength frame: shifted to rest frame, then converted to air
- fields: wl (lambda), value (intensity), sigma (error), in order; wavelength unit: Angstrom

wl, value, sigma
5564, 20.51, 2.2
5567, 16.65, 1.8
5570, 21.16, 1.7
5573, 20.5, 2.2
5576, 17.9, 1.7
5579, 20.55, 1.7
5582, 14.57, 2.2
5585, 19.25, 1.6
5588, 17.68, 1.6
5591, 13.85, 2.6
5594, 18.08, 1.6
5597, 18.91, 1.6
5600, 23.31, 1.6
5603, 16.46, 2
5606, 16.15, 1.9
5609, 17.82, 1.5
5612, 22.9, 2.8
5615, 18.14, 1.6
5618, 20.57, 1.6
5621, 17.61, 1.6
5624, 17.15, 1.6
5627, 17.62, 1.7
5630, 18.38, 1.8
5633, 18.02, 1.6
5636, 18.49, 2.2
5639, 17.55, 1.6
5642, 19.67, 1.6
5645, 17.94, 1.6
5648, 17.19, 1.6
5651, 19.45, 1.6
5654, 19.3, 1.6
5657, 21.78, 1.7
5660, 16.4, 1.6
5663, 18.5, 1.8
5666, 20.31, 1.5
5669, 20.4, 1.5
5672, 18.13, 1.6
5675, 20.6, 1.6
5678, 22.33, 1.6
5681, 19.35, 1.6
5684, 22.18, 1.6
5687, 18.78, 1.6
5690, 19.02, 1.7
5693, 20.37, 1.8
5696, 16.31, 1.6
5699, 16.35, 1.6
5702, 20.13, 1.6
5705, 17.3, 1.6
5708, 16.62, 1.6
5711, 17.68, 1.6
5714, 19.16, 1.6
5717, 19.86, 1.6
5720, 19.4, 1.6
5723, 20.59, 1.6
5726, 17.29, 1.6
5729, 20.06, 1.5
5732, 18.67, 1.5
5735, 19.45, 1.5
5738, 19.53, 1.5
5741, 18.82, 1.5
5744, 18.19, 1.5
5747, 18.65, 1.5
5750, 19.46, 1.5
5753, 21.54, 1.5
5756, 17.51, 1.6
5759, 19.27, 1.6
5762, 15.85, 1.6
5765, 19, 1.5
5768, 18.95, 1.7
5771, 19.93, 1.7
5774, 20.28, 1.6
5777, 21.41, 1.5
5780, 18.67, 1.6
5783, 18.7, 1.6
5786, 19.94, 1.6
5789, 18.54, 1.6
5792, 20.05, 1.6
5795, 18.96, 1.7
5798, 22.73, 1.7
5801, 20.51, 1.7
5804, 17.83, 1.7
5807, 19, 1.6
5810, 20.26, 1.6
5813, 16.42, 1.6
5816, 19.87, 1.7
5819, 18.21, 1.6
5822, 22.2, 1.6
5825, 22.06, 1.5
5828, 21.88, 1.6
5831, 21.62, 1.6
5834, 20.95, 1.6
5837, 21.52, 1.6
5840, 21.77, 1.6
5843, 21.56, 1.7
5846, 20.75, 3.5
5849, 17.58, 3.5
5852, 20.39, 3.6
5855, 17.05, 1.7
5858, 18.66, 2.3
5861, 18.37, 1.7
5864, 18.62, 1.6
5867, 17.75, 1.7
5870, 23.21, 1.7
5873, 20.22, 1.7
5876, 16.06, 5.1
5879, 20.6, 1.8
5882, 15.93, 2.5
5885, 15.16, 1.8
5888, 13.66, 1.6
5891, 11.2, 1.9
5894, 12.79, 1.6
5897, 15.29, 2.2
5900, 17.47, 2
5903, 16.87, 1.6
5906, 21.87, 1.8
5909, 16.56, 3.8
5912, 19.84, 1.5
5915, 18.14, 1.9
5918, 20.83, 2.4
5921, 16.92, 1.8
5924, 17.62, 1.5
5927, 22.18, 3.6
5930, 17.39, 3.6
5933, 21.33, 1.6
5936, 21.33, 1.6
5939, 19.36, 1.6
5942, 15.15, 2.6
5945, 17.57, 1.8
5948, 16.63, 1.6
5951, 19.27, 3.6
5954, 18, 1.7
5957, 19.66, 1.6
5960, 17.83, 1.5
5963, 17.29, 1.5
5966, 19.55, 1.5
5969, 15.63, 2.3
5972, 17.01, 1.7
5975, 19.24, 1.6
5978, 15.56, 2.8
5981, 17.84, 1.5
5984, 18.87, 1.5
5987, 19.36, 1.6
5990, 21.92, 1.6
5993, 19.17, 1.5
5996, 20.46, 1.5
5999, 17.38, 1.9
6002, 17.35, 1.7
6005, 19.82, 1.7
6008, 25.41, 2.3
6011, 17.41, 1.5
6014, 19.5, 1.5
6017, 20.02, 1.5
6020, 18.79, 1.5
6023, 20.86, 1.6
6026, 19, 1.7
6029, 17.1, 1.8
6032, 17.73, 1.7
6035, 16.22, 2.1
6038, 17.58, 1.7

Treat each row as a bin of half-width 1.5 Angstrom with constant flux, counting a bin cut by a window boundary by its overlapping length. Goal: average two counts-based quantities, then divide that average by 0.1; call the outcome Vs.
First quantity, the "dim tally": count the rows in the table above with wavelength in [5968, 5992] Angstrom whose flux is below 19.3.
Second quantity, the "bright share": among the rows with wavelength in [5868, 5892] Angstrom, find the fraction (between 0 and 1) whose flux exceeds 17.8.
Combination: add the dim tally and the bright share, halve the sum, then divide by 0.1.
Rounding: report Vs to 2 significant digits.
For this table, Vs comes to 32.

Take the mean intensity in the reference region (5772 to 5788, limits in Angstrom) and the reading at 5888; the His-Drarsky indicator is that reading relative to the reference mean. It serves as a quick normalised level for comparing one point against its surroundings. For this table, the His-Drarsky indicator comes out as 0.69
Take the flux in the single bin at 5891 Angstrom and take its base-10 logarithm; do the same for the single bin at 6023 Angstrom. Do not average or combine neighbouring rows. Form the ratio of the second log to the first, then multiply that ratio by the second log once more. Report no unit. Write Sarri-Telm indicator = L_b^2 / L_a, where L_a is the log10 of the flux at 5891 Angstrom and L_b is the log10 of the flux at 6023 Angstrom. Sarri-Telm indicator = 1.66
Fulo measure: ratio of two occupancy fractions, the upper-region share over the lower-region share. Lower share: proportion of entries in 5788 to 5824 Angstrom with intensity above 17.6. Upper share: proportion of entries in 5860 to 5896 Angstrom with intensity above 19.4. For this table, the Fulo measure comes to 0.3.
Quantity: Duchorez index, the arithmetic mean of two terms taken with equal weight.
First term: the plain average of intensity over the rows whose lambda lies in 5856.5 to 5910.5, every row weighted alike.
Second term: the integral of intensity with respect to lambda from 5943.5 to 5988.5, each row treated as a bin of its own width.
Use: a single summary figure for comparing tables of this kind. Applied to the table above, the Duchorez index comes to 413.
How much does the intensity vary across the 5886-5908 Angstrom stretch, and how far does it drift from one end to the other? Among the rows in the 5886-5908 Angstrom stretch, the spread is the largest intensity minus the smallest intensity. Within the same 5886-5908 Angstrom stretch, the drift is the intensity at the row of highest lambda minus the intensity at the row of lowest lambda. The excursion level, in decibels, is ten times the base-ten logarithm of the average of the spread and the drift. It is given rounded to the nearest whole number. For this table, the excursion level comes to 10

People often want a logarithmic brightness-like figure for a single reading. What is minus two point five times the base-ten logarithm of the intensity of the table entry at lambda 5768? -3.19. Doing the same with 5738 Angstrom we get -3.23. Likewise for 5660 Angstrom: -3.04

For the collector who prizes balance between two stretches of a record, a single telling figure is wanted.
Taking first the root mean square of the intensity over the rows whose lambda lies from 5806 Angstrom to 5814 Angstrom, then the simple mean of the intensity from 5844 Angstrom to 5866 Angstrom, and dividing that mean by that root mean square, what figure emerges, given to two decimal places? 1.01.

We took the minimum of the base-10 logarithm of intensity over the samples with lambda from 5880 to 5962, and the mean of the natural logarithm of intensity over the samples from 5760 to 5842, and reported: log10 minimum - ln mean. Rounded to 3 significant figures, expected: -1.94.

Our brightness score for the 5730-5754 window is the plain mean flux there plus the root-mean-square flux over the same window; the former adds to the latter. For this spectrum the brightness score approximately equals 38.6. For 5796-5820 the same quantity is 38.8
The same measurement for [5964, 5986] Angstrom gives 35.4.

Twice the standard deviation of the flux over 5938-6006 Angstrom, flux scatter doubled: 3.3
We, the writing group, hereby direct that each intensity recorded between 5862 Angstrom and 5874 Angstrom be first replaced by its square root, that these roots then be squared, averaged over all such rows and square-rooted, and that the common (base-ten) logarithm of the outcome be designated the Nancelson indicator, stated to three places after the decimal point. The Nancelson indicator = 0.650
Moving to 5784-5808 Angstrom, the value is 0.647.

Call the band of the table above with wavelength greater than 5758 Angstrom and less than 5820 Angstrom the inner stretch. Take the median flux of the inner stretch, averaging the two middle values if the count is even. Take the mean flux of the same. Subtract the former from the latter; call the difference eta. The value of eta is 0.26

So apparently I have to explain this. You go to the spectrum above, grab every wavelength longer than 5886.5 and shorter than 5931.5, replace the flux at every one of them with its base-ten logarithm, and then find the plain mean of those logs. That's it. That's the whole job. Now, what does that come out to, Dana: 1.23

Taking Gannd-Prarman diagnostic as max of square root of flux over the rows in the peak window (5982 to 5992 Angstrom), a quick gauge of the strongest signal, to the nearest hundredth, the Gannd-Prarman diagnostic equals 4.68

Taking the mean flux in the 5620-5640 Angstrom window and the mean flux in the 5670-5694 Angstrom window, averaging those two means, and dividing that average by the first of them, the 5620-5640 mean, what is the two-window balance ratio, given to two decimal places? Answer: 1.06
